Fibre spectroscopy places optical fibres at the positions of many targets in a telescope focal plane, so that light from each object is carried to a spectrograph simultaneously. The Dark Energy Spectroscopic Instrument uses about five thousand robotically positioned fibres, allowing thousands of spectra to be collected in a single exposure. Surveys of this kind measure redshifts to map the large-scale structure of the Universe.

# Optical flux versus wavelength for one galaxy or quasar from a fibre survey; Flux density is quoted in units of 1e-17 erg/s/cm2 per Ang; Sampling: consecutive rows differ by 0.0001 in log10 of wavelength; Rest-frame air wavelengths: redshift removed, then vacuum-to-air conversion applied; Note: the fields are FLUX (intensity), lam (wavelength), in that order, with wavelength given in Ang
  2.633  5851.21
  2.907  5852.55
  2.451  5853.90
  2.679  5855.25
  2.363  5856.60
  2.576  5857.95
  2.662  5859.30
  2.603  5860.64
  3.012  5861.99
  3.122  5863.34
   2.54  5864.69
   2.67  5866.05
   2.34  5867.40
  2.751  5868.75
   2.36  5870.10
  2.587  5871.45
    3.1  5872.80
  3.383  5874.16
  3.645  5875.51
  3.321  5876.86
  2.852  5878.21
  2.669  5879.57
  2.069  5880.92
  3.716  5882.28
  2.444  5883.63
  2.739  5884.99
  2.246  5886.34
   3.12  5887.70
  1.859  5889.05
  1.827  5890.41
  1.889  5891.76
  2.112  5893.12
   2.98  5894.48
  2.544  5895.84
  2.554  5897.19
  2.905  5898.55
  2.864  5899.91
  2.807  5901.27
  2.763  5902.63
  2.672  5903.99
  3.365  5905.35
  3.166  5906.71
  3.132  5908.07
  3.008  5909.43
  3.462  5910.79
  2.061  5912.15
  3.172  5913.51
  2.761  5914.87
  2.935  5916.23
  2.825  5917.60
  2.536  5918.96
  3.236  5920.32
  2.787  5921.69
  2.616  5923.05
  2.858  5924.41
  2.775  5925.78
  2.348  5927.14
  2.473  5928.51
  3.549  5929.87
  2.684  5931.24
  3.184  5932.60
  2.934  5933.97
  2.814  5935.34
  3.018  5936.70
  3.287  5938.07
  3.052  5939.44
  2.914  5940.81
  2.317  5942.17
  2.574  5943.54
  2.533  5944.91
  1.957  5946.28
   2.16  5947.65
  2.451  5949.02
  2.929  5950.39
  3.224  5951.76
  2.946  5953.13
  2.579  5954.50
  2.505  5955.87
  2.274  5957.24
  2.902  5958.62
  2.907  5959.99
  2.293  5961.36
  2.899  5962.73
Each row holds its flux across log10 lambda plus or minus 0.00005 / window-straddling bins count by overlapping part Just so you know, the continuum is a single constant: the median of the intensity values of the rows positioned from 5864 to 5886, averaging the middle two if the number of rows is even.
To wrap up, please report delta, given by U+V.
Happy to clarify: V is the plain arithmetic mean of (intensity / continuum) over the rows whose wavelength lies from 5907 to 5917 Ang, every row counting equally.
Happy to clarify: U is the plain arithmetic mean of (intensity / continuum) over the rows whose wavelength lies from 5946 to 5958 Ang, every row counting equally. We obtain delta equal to 2.03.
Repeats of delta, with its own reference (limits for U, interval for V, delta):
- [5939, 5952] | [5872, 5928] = 1.99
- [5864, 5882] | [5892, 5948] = 2.07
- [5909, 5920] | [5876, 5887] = 2.07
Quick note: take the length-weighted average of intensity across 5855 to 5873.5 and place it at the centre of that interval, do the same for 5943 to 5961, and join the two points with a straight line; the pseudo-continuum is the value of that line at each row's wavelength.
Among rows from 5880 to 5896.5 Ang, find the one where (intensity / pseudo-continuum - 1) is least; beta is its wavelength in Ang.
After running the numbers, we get 5890.41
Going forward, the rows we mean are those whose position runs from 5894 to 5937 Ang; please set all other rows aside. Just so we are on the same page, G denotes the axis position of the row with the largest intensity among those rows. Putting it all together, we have 5929.87 Ang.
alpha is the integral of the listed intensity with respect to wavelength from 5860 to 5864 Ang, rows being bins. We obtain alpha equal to 11.7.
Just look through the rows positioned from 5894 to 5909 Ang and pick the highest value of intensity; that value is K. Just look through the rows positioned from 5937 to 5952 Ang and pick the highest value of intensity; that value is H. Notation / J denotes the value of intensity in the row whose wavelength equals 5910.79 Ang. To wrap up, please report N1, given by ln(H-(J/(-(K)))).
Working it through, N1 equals 1.46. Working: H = 3.287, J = 3.462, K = 3.365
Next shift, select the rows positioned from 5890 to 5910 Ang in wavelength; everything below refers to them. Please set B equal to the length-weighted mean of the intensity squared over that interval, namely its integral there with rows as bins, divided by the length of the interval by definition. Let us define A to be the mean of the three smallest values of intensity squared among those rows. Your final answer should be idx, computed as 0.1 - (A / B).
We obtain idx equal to -0.4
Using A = 3.8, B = 7.6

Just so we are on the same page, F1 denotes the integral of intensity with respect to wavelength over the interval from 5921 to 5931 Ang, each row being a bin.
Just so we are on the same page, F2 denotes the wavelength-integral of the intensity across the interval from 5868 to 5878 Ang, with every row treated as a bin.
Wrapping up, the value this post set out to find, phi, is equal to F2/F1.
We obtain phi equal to 1.09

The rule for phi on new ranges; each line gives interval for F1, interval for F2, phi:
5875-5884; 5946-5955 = 0.89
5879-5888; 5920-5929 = 1.00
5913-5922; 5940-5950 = 0.94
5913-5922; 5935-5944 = 0.99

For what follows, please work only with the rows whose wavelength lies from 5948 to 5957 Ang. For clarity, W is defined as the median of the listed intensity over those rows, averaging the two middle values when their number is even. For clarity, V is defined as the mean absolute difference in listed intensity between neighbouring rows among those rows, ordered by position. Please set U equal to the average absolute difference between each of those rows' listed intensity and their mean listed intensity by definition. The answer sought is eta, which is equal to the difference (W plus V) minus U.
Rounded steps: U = 0.26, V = 0.30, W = 2.75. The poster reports 2.79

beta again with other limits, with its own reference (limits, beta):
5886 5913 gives 5890.41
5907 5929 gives 5912.15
